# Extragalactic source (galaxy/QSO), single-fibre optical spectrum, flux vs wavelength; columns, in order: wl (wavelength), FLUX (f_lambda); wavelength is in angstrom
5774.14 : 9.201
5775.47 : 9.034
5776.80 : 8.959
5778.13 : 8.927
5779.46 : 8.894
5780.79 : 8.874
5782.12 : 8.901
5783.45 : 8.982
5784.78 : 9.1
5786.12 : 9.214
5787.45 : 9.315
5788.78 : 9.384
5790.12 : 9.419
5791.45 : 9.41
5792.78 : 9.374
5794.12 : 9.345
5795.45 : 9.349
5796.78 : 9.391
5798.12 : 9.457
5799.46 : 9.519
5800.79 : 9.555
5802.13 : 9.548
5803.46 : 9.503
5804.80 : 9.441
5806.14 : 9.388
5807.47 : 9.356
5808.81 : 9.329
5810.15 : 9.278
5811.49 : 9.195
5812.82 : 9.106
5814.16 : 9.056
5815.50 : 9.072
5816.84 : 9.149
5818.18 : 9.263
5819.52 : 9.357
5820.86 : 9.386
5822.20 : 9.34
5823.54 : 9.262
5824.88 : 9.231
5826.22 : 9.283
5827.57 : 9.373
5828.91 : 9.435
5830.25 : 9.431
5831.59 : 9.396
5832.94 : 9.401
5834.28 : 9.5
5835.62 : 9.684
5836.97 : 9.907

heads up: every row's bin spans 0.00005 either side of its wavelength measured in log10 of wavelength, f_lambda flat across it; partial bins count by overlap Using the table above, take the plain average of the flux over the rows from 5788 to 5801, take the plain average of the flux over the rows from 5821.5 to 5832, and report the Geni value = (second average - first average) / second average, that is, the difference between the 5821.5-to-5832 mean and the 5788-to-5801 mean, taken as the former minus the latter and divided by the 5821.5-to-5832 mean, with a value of -0.008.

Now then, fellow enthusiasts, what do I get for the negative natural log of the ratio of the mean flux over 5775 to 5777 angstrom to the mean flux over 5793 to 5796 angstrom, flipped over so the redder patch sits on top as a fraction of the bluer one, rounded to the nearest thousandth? -0.038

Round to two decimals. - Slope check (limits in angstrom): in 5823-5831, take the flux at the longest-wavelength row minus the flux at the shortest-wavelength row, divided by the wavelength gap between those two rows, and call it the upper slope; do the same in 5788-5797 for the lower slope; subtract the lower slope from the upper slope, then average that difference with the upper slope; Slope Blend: 0.02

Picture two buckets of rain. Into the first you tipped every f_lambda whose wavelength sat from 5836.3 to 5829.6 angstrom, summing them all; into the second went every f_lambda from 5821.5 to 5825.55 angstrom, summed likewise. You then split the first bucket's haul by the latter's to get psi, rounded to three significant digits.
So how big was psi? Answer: 1.70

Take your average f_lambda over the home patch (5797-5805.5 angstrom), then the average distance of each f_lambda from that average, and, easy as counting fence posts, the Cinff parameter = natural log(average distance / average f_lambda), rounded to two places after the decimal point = -5.55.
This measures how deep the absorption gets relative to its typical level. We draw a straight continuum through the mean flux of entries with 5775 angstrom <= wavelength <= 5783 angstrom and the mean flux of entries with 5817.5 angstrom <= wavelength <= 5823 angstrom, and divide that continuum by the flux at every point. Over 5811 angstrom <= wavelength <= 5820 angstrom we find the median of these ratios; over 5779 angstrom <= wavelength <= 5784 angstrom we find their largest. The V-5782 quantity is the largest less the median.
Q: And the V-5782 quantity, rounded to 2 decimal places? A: -0.01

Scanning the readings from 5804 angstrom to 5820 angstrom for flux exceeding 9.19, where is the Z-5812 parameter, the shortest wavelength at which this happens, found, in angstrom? 5804.80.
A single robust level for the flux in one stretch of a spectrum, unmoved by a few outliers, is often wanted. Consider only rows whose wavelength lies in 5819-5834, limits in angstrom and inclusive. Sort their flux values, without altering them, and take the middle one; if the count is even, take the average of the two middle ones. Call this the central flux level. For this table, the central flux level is 9.37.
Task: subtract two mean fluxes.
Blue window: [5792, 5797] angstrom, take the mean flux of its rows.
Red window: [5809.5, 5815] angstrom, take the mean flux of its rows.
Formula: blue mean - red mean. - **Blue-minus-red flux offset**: 0.21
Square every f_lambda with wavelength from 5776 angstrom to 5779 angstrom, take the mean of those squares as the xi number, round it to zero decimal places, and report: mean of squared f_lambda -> 80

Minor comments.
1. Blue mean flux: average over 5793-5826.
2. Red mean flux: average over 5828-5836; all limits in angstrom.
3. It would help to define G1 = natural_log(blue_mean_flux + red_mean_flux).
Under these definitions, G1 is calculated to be 2.93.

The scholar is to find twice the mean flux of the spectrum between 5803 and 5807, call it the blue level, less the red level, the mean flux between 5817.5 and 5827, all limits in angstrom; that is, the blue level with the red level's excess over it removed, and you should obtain 9.58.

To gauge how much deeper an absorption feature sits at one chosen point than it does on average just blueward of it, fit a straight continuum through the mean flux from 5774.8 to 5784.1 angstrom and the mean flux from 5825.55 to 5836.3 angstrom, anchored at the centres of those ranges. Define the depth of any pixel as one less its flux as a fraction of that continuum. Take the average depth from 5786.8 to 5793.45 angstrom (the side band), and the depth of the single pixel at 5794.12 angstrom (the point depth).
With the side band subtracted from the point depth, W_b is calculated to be 0.008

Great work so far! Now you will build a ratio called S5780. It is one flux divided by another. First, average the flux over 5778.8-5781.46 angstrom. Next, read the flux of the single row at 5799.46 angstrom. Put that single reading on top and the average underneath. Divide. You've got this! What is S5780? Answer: 1.07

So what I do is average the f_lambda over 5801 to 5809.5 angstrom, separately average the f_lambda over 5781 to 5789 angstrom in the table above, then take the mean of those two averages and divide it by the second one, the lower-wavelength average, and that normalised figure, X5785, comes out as 1.02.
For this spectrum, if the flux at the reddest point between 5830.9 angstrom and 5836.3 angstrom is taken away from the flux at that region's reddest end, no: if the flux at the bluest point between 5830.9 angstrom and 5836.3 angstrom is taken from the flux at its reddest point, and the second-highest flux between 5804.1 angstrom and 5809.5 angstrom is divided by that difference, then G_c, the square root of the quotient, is 5.7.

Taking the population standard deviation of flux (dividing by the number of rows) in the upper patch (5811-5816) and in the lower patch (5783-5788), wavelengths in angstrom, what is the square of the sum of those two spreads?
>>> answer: 0.032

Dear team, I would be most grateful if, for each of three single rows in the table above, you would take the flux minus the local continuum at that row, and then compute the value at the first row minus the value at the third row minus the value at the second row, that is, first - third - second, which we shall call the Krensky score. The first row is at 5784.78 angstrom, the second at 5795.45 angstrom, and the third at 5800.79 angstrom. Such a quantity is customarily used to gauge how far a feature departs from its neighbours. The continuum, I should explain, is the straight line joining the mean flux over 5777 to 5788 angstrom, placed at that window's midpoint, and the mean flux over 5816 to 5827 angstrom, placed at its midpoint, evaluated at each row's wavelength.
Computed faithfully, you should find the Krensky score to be -0.59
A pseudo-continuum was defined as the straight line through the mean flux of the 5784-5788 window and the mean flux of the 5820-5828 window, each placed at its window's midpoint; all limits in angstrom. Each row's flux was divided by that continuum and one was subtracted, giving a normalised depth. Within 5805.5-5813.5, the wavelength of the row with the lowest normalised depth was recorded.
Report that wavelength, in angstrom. 5812.82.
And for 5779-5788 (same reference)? 5780.79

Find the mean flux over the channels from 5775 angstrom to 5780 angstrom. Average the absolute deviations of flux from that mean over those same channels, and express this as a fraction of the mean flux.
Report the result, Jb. 0.0048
